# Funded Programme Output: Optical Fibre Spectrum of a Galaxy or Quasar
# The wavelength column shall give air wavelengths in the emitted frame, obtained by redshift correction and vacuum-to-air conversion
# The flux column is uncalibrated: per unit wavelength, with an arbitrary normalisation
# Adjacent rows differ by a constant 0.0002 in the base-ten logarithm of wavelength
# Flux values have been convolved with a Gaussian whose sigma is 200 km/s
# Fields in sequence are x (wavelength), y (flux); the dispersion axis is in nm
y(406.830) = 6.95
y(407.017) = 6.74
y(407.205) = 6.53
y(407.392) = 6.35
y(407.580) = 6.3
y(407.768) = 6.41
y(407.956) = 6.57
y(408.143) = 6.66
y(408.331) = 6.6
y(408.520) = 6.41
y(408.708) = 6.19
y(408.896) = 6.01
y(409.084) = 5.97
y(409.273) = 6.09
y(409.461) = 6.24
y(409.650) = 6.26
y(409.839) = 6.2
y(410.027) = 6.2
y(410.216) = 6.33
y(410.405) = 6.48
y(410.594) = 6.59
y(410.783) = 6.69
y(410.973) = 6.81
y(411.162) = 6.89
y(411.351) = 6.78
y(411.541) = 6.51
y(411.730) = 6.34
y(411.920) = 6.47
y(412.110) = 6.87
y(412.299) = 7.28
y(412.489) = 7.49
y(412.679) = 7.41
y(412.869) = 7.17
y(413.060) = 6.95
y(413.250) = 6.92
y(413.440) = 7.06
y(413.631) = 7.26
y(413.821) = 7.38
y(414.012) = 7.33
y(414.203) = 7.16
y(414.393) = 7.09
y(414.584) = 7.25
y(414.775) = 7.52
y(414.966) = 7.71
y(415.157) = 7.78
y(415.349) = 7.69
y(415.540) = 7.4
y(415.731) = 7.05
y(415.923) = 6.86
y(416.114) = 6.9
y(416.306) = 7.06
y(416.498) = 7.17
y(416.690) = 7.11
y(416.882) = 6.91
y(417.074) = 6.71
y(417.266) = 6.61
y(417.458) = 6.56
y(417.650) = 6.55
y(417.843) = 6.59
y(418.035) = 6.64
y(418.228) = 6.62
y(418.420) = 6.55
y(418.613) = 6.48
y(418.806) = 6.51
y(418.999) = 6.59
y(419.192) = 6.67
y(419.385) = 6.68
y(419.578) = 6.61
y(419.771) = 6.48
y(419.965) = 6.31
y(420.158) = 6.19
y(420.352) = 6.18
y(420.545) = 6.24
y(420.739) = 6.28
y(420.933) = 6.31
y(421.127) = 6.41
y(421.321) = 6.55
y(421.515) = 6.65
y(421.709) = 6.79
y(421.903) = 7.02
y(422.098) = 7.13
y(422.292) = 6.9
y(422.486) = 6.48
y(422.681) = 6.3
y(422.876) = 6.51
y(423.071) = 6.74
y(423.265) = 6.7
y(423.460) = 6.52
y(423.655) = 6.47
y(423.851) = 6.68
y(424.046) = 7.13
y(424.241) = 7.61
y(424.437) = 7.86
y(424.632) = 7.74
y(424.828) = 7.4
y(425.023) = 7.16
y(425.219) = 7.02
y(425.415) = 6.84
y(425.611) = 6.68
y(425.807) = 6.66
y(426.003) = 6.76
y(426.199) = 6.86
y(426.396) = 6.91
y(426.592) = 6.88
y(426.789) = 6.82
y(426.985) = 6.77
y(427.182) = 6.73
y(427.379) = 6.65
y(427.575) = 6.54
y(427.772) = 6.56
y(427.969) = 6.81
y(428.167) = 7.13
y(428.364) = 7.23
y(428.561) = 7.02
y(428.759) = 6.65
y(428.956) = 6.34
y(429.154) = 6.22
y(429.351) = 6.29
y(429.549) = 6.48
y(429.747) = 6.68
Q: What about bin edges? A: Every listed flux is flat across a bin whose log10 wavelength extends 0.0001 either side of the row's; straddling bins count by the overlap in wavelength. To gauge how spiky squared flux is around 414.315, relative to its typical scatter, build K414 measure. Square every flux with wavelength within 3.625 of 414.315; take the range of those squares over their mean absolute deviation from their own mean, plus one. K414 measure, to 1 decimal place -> 5.8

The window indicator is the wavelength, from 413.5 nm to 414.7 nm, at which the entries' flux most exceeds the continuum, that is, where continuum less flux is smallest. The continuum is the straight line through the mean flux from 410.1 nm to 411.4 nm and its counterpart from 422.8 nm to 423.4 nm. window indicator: 413.821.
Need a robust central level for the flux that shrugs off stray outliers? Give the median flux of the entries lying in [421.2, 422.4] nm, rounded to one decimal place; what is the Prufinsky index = 6.8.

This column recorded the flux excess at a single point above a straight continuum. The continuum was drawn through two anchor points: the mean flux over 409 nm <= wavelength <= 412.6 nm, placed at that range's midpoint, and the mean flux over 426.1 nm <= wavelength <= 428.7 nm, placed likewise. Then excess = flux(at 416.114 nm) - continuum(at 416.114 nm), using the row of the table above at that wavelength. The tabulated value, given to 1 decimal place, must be 0.3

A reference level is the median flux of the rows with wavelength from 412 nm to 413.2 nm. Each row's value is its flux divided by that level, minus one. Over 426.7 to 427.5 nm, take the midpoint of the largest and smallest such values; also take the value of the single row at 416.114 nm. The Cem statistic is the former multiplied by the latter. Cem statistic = 0.003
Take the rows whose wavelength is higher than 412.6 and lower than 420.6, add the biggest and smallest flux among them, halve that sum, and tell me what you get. 6.98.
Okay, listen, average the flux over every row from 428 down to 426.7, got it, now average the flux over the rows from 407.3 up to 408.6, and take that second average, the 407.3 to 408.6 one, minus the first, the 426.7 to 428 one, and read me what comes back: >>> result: -0.23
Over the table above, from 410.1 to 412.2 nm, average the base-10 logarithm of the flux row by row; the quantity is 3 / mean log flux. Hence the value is 3.66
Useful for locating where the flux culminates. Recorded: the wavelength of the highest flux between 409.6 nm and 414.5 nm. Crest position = 412.489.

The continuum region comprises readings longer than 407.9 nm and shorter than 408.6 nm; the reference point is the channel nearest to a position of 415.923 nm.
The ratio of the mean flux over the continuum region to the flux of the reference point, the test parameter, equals 0.96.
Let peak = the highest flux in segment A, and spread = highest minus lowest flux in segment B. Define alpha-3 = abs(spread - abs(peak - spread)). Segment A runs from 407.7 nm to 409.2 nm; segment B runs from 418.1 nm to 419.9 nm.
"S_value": 6.3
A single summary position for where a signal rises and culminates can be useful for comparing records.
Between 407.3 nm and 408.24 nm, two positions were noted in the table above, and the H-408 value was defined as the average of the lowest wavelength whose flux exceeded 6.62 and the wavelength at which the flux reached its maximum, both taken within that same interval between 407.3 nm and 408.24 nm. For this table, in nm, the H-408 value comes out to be 408.14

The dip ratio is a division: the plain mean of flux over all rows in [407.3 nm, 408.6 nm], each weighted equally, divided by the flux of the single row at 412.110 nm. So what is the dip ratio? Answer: 0.94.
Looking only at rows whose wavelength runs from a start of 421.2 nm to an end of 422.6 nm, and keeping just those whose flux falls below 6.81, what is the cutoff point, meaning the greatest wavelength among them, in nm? 422.486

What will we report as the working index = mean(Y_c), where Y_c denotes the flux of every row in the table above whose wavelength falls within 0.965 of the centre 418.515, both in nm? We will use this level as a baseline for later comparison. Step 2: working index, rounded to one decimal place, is 6.6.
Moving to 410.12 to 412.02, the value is 6.6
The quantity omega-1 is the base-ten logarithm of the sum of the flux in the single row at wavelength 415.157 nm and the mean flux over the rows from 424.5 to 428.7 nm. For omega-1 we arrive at 1.17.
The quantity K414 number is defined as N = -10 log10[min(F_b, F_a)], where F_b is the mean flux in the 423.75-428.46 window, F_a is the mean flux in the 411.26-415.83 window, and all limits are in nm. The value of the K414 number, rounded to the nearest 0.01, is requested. -8.44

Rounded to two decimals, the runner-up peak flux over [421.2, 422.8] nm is 7.02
